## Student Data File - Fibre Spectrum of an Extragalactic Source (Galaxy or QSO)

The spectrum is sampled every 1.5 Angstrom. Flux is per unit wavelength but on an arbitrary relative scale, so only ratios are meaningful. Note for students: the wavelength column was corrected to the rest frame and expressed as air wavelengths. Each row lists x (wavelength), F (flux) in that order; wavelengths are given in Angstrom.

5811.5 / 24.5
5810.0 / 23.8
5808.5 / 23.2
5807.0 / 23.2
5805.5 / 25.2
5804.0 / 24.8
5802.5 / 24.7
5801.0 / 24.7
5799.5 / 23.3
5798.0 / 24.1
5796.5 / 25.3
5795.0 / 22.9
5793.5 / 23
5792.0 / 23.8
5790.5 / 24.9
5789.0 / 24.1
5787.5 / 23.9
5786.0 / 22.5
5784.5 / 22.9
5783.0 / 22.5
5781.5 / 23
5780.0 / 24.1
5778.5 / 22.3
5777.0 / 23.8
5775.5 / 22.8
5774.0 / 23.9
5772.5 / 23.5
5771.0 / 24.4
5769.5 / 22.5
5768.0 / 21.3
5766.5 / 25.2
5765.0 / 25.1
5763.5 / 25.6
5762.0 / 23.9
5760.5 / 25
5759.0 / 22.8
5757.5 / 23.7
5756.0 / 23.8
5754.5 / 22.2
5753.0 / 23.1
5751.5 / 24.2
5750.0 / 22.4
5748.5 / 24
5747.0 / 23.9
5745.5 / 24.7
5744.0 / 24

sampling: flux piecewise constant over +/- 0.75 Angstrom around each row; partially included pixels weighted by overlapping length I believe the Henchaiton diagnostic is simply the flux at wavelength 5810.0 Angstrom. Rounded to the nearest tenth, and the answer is 23.8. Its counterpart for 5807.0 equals 23.2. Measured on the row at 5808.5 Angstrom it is 23.2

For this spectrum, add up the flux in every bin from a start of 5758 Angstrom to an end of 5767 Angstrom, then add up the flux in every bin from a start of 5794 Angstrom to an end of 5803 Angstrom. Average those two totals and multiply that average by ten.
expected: 1463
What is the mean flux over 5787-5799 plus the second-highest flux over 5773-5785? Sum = 47.9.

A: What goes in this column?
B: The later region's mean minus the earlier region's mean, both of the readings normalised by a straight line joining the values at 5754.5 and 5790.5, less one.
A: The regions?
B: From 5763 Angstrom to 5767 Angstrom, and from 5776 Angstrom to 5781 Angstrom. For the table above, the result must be -0.13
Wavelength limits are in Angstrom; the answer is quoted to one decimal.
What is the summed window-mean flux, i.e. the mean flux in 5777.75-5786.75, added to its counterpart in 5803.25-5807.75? 47.3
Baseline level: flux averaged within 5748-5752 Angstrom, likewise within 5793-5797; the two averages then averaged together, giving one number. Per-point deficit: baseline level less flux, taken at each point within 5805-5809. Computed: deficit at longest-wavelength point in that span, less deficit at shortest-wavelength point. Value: 2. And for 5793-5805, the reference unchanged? -2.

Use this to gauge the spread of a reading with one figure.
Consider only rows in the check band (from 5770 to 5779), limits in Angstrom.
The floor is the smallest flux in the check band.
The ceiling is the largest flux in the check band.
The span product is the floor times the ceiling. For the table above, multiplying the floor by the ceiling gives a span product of 544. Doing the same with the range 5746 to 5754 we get 542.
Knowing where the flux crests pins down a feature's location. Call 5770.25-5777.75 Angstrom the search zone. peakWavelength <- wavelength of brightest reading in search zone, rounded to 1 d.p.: 5771.0 Angstrom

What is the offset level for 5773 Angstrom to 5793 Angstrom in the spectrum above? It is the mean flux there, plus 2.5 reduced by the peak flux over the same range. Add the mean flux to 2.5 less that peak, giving 1.02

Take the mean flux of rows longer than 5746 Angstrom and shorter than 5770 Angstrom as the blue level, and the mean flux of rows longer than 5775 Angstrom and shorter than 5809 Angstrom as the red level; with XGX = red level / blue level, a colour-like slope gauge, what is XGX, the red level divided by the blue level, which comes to 1.001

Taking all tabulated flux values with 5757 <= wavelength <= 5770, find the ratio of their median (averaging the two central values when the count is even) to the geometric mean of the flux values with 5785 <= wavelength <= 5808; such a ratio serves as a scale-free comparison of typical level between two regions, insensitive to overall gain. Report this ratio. 1.00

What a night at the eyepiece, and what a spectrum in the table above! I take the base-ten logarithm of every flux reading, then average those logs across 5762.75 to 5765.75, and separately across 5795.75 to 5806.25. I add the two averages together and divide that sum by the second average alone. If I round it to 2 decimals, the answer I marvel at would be 2.01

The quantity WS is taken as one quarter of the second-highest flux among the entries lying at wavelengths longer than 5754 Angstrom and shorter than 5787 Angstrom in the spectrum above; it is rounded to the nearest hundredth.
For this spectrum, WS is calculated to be 6.30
